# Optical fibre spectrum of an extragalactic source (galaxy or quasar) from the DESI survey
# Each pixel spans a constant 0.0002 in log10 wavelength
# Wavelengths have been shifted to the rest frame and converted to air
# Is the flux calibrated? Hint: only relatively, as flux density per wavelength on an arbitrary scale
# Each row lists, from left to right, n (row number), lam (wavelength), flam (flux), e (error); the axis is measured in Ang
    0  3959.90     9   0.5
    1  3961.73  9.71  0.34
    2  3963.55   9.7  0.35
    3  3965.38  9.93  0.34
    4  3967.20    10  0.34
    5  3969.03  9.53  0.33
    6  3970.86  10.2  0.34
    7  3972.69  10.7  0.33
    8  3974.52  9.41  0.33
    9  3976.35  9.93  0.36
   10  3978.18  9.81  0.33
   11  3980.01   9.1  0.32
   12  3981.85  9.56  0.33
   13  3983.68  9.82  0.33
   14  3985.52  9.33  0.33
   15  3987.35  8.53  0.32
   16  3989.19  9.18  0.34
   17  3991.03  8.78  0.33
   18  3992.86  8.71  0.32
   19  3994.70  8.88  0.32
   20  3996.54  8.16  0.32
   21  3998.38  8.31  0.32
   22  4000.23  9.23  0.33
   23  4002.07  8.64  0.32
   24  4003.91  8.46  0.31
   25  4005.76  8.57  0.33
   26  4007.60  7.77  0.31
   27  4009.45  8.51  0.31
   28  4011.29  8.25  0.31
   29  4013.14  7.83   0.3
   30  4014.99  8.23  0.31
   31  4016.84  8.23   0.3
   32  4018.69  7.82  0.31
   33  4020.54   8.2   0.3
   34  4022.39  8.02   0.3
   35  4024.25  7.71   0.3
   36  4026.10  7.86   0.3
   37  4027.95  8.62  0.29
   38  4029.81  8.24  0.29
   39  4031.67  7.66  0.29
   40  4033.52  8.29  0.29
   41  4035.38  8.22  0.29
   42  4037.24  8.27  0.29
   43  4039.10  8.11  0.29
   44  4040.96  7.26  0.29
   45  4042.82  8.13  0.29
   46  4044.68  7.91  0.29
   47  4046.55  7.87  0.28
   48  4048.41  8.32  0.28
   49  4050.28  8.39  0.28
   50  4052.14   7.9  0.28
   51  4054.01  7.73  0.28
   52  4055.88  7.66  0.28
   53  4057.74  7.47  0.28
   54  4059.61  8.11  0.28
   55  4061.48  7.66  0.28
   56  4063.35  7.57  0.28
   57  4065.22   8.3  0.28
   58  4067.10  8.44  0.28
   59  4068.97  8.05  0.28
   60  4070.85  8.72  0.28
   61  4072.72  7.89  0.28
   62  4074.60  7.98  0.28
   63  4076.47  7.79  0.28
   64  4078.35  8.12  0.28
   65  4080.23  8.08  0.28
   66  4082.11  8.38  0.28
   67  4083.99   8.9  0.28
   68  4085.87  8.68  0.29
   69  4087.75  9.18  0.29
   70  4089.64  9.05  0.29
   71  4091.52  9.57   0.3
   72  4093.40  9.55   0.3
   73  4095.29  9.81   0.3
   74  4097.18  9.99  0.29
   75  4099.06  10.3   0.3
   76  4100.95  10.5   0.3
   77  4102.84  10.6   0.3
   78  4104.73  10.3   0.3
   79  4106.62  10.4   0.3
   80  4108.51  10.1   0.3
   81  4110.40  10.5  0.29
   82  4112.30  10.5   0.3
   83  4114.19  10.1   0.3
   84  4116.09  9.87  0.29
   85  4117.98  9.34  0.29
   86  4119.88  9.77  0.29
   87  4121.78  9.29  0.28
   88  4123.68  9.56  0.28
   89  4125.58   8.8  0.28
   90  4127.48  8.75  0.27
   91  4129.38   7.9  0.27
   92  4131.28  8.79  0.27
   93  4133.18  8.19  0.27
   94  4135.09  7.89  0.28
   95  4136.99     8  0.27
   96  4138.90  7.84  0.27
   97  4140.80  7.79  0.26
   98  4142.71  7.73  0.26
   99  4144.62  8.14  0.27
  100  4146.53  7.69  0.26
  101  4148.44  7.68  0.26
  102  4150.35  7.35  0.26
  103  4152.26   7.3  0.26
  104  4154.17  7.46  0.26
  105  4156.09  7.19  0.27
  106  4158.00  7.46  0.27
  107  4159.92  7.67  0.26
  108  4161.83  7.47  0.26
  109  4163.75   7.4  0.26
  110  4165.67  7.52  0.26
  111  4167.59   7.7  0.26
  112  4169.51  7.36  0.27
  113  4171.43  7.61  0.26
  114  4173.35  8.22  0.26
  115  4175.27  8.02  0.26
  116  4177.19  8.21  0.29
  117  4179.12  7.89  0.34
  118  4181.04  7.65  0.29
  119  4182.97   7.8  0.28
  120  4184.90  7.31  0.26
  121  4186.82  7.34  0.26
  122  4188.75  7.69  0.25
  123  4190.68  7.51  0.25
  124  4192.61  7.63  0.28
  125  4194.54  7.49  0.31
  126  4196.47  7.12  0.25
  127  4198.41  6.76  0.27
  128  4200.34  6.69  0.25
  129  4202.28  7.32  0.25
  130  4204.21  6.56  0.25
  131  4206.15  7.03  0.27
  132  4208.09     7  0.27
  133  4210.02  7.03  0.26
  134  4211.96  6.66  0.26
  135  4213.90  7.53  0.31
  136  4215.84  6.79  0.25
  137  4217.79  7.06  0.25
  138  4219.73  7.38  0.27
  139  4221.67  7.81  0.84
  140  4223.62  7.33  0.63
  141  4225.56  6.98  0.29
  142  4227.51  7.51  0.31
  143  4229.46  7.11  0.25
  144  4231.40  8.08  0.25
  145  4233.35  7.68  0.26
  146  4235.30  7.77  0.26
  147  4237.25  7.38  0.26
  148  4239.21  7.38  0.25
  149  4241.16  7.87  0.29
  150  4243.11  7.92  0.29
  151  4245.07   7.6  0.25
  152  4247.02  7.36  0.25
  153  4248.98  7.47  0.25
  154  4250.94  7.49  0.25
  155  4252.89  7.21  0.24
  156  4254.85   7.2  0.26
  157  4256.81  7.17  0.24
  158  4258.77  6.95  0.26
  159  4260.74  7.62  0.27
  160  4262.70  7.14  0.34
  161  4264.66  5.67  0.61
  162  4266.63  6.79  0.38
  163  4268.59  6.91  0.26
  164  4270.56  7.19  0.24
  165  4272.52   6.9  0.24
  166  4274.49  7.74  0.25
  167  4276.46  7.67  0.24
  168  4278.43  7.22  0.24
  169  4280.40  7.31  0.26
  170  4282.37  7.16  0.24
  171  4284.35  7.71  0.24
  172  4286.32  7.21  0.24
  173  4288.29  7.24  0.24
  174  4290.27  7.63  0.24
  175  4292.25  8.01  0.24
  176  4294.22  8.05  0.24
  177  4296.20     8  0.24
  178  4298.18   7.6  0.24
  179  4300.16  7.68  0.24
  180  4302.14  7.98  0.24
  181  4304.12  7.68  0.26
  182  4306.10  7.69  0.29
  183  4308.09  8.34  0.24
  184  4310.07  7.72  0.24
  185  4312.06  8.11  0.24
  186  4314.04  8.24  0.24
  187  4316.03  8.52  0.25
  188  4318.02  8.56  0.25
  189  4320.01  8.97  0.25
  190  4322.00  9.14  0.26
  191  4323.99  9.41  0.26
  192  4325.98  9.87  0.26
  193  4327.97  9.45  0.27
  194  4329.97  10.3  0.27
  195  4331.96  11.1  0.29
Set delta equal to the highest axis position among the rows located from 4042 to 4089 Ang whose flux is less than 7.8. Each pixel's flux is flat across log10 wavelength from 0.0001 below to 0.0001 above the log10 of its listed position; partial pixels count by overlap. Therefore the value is 4076.47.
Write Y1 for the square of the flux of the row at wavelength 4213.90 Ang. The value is 57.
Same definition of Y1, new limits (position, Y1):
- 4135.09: 62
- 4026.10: 62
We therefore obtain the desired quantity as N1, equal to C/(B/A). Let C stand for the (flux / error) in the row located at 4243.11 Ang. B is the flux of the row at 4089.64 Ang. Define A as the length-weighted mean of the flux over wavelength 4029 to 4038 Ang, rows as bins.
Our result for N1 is 25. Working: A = 8.1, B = 9.05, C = 27.3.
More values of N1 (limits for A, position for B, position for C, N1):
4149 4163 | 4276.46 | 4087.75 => 31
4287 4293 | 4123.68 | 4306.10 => 21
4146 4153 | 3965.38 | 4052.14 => 21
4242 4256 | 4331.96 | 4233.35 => 20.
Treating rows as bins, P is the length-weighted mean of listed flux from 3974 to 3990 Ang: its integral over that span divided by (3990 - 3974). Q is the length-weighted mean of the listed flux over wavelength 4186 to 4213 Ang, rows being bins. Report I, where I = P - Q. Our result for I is 2.3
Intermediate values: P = 9.4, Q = 7.1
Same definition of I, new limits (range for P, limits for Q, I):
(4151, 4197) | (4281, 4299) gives 0.0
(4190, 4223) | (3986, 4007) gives -1.5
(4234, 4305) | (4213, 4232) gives 0.1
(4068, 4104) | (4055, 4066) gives 1.2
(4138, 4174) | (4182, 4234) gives 0.3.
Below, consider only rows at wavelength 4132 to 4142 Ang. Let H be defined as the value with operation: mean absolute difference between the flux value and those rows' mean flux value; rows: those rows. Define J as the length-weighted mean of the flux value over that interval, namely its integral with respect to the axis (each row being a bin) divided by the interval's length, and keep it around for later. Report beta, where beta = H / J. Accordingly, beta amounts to 0.015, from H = 0.122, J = 8.0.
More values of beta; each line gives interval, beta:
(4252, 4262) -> 0.022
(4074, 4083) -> 0.018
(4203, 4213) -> 0.029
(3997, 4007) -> 0.027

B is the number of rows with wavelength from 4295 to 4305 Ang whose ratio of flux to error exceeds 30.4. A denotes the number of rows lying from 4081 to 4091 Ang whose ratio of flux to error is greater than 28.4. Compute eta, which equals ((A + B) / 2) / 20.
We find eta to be 0.225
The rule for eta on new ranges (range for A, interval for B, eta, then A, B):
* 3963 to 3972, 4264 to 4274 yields 0.100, 4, 0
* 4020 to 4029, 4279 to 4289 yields 0.050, 1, 1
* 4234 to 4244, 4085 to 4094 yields 0.150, 2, 4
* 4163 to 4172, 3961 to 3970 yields 0.100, 4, 0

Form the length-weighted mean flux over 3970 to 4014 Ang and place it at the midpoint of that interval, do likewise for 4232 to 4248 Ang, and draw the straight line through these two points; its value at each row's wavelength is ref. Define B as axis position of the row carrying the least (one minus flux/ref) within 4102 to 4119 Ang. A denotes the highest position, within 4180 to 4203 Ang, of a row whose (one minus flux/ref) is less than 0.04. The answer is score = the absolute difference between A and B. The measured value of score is 89.8 Ang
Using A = 4192.61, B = 4102.84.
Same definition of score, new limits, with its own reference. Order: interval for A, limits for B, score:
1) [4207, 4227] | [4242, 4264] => 21.4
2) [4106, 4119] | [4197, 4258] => 113.4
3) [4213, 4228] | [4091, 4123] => 124.7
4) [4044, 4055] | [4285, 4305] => 243.9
